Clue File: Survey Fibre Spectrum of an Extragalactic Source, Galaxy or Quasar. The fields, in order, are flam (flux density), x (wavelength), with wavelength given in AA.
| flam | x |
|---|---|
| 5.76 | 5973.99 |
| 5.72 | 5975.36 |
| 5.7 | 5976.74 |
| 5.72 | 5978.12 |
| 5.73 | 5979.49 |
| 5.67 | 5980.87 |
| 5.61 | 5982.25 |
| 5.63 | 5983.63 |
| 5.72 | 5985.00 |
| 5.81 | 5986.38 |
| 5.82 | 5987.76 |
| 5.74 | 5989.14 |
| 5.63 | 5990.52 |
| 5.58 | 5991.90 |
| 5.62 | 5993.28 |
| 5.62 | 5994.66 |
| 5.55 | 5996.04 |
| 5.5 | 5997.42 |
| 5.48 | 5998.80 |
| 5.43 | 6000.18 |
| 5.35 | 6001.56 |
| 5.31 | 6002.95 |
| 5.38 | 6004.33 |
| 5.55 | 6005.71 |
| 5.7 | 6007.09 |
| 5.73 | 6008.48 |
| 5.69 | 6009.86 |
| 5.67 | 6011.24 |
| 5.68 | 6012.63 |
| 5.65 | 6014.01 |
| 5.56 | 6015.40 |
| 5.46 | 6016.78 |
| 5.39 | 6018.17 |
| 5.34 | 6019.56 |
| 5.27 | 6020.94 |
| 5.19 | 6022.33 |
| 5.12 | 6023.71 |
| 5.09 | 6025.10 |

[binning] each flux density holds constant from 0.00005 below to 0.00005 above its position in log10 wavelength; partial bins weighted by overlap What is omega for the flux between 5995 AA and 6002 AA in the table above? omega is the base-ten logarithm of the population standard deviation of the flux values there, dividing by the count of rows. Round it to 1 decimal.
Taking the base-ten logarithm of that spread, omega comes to -1.2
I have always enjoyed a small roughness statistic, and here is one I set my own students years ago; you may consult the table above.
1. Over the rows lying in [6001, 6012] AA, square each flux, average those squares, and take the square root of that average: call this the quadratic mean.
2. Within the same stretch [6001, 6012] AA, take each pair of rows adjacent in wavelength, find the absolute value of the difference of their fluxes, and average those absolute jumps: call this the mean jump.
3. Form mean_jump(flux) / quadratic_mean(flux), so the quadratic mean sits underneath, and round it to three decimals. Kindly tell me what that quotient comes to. 0.013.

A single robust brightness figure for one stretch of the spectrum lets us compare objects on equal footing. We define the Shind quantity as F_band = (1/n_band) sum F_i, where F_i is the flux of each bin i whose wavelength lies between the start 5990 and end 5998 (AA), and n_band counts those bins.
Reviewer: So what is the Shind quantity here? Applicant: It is 5.58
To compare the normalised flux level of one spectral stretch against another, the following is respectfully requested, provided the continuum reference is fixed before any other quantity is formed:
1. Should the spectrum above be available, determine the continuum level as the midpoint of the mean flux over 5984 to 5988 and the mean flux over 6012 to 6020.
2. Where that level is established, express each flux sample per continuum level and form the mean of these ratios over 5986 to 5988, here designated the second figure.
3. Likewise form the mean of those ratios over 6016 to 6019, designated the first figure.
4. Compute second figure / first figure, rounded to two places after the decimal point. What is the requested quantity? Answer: 1.07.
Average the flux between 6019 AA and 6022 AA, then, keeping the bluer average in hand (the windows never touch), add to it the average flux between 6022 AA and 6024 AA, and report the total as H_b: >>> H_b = 10.5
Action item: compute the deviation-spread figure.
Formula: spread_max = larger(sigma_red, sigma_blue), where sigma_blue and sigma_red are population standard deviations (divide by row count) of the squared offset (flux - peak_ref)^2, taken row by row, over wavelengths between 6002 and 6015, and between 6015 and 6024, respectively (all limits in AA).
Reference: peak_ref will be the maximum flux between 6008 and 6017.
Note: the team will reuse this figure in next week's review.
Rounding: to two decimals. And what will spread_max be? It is 0.11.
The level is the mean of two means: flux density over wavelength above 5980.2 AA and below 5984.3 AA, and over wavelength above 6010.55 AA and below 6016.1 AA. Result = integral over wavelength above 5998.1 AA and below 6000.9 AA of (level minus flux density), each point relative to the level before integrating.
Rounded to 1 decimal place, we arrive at 0.5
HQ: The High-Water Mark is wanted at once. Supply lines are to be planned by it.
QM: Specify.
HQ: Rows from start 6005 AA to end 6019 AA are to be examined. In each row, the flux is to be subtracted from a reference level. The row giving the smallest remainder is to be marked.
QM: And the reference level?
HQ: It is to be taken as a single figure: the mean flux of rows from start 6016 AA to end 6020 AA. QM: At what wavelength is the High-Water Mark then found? 6008.48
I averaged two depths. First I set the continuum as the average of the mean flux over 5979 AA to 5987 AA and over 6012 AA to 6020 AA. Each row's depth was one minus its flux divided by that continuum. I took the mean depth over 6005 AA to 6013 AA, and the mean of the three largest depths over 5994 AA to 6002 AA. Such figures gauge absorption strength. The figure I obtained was 0.011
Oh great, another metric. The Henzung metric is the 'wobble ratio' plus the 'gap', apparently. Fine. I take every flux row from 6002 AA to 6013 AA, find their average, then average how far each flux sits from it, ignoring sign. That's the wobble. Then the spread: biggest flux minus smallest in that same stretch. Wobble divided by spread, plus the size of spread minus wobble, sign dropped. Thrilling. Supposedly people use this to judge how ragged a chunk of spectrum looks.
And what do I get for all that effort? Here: 0.60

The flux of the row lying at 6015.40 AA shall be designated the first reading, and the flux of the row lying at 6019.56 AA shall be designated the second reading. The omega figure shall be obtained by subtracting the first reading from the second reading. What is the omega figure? -0.2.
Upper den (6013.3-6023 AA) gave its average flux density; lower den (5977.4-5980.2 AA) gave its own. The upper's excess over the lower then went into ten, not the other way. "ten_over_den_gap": -32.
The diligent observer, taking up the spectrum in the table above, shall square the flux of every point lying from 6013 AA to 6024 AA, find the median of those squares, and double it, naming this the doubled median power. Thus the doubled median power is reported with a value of 57.6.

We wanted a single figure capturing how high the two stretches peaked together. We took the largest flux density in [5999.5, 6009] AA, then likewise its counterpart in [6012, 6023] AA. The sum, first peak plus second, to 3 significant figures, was 11.4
